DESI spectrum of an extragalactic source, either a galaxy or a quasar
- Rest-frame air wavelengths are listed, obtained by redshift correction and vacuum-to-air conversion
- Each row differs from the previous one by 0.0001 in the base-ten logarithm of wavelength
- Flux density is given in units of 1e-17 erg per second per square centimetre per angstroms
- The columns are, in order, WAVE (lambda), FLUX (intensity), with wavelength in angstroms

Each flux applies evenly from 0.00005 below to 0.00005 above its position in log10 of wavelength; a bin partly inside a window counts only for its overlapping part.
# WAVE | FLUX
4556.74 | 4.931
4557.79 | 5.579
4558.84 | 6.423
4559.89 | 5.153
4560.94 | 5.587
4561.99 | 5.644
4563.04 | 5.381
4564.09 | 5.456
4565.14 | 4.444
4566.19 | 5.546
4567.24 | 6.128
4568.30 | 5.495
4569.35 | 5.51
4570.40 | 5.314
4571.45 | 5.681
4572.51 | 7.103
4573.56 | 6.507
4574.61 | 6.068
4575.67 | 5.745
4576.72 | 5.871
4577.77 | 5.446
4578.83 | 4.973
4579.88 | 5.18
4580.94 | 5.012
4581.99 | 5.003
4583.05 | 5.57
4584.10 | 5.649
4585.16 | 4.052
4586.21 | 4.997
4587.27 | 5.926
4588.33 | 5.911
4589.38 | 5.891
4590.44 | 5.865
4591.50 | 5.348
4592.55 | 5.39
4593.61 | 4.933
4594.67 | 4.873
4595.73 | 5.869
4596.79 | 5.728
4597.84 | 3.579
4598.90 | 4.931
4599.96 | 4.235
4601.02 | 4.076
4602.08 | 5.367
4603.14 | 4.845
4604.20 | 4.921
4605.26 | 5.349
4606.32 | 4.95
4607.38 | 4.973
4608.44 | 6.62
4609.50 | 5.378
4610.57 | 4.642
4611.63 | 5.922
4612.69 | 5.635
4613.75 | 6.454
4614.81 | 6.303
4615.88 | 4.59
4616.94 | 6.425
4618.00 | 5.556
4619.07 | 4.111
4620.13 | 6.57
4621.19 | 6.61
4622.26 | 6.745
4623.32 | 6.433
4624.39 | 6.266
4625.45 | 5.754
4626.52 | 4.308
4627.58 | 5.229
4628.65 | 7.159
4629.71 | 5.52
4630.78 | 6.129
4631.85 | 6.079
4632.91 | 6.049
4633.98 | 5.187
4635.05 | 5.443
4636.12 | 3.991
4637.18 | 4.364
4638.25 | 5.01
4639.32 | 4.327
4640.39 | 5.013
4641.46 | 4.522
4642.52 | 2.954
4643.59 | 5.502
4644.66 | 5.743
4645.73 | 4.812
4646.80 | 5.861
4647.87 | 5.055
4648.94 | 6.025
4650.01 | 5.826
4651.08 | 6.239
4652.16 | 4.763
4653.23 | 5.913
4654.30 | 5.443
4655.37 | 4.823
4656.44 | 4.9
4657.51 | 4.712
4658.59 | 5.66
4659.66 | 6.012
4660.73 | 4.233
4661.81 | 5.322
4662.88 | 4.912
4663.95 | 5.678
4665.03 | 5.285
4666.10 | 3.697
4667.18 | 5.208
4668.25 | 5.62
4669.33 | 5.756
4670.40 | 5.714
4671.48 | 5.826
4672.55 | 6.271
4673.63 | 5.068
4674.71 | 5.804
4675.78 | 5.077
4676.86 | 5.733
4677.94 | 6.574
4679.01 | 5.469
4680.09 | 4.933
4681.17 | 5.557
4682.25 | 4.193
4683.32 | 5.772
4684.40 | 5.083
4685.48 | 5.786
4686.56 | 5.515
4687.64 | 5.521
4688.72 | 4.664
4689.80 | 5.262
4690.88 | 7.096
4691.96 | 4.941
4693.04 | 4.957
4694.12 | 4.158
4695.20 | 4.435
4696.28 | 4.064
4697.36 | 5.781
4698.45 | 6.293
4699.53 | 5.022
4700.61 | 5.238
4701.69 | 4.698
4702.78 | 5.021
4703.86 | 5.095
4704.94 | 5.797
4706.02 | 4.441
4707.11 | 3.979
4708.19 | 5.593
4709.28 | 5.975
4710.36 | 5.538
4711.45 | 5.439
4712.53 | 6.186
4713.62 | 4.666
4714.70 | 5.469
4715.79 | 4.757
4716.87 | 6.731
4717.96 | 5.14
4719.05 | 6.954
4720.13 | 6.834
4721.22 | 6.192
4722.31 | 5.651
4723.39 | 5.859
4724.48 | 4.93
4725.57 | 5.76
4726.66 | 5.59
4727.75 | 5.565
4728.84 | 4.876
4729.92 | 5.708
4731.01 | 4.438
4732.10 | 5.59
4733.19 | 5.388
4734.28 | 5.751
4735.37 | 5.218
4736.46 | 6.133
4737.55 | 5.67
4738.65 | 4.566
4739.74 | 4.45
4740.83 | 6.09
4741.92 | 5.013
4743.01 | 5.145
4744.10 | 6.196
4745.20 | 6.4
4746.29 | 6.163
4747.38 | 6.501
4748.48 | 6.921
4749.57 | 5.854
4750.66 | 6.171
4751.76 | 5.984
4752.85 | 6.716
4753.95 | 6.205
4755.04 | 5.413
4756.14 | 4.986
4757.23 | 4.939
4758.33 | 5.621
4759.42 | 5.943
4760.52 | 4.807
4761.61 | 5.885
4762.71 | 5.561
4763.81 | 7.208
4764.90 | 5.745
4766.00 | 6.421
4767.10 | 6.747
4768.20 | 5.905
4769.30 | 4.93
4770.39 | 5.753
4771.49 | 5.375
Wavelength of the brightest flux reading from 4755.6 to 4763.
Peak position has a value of 4759.42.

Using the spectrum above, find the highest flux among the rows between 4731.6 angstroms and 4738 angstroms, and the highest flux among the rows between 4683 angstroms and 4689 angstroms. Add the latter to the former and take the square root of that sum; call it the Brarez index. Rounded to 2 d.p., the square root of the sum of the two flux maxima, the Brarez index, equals 3.45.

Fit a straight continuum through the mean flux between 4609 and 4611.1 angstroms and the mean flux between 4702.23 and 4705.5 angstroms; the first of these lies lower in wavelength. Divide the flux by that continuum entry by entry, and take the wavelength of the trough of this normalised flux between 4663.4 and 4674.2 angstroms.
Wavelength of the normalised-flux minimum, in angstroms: 4666.10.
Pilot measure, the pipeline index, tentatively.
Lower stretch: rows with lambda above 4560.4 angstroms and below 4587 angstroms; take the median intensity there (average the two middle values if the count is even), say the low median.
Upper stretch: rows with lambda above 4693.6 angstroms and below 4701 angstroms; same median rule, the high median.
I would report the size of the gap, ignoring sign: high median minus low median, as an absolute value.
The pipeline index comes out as 0.49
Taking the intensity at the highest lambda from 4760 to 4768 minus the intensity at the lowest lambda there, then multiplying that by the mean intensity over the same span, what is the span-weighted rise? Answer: 12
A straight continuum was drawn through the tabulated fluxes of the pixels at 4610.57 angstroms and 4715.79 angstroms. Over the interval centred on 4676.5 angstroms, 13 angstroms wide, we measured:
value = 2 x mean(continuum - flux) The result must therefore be -1.6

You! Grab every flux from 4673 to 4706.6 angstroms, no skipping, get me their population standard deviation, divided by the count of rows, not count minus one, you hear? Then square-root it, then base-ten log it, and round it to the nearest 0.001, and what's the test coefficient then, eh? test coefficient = -0.083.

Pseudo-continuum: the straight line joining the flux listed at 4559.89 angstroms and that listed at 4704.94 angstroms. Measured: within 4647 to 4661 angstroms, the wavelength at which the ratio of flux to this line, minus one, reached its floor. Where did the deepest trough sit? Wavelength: 4660.73 angstroms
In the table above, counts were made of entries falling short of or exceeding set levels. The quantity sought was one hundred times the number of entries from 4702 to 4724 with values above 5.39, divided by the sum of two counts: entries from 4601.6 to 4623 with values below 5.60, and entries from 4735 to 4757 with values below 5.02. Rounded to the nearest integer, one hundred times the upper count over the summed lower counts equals 87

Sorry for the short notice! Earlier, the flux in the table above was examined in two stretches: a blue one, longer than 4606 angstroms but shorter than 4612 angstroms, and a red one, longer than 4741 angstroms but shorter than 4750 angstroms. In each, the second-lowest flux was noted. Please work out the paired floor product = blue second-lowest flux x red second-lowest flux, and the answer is 25.5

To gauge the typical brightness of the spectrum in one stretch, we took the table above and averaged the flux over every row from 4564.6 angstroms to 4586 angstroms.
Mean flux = 5.51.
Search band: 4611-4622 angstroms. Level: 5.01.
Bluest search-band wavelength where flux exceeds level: 4611.63 angstroms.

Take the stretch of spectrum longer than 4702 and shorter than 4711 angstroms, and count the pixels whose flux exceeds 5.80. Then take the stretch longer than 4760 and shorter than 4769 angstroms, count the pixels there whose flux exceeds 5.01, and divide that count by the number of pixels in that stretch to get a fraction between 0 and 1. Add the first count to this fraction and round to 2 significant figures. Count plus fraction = 1.9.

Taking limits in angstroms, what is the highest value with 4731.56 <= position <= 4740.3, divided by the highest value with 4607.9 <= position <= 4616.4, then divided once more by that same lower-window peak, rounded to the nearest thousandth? 0.140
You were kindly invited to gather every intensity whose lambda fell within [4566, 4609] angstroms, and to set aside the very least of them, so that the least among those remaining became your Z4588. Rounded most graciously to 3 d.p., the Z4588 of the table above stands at 4.052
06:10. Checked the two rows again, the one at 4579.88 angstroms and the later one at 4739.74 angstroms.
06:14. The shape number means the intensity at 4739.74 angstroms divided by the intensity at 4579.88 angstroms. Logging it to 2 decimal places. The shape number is 0.86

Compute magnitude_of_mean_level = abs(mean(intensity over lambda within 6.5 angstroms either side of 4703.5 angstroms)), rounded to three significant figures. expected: 5.24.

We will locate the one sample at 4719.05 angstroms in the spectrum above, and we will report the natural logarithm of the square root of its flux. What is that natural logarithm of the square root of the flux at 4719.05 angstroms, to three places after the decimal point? 0.970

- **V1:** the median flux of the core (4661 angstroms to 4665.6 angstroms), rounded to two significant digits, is 5.3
